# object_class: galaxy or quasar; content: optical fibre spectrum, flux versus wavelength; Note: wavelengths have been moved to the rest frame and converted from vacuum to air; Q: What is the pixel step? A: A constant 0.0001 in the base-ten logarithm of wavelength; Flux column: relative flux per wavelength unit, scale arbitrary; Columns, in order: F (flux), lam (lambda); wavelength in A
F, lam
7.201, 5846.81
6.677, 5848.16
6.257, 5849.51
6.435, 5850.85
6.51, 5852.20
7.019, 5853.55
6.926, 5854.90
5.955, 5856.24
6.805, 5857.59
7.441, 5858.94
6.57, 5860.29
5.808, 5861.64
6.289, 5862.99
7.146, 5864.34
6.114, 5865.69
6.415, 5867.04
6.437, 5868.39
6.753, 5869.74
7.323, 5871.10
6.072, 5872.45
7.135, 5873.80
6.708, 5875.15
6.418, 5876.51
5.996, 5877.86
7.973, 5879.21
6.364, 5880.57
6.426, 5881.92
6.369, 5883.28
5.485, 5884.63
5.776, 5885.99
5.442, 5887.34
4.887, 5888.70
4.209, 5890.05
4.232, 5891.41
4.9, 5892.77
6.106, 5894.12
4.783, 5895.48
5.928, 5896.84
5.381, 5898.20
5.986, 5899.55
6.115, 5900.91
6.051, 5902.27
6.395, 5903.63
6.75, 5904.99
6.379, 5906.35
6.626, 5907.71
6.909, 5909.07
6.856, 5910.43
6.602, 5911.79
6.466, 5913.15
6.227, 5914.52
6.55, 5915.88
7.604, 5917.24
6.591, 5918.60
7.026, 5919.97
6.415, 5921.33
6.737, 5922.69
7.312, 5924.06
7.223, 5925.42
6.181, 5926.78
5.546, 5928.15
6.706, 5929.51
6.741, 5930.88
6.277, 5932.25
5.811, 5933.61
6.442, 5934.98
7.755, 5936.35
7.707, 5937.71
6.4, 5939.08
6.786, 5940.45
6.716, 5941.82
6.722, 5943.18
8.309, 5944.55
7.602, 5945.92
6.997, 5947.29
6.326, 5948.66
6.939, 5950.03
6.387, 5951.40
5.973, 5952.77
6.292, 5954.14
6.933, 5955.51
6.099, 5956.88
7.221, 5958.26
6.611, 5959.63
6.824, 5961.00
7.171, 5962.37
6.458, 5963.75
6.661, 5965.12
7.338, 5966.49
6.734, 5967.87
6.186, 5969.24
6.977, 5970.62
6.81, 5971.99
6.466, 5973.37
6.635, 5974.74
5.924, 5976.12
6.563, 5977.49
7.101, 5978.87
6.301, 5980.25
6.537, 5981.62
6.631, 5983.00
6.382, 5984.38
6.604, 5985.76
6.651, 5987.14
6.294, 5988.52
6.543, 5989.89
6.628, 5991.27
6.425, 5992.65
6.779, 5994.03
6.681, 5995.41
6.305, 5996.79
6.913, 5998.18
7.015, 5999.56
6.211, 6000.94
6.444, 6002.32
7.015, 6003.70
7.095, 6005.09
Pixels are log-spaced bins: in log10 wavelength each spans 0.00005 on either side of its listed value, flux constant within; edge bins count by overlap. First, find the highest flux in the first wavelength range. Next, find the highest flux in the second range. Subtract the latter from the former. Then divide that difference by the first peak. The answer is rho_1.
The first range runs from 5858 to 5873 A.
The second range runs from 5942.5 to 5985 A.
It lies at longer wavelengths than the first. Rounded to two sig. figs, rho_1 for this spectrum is -0.12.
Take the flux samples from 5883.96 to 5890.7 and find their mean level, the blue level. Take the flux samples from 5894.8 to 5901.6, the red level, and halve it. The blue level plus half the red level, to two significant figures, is 8.0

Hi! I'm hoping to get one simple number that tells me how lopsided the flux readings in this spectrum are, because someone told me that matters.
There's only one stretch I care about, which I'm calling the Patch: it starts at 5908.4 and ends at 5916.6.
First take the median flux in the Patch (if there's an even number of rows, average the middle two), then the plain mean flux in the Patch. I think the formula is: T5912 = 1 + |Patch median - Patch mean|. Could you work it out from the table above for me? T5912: 1.03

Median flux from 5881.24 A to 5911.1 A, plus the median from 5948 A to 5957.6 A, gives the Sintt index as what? 12.34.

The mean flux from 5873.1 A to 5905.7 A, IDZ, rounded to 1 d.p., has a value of 5.9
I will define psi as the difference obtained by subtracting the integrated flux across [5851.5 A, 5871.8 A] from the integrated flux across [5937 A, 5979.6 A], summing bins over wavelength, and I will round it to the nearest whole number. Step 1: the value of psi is 154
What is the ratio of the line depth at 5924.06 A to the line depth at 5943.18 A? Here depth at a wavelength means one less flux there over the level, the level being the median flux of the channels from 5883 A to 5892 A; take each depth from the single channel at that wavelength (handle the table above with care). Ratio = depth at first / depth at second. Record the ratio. 1.5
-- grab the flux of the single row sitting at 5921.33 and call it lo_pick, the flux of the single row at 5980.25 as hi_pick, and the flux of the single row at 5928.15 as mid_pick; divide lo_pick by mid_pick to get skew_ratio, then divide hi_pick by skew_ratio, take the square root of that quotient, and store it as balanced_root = 2.33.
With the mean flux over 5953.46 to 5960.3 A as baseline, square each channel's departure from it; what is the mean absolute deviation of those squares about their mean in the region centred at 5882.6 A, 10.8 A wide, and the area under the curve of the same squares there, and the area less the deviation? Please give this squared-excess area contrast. 7.3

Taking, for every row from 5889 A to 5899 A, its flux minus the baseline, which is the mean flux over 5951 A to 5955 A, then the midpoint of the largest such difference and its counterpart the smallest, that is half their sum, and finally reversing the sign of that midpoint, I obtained 1.1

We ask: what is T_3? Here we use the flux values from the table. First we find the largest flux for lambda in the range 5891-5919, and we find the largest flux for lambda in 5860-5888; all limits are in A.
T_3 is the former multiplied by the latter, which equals 61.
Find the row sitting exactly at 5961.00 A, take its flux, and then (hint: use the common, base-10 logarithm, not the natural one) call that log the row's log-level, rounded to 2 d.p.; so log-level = 0.83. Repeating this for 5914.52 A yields 0.79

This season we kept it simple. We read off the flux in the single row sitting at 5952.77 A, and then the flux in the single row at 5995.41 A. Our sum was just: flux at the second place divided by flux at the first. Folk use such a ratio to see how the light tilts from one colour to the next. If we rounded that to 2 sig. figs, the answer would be 1.1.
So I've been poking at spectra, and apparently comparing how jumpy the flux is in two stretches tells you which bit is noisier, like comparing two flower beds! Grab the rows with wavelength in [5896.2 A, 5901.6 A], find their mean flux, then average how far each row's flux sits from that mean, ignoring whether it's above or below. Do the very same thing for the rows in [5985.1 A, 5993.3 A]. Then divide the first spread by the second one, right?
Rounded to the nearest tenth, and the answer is 2.1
